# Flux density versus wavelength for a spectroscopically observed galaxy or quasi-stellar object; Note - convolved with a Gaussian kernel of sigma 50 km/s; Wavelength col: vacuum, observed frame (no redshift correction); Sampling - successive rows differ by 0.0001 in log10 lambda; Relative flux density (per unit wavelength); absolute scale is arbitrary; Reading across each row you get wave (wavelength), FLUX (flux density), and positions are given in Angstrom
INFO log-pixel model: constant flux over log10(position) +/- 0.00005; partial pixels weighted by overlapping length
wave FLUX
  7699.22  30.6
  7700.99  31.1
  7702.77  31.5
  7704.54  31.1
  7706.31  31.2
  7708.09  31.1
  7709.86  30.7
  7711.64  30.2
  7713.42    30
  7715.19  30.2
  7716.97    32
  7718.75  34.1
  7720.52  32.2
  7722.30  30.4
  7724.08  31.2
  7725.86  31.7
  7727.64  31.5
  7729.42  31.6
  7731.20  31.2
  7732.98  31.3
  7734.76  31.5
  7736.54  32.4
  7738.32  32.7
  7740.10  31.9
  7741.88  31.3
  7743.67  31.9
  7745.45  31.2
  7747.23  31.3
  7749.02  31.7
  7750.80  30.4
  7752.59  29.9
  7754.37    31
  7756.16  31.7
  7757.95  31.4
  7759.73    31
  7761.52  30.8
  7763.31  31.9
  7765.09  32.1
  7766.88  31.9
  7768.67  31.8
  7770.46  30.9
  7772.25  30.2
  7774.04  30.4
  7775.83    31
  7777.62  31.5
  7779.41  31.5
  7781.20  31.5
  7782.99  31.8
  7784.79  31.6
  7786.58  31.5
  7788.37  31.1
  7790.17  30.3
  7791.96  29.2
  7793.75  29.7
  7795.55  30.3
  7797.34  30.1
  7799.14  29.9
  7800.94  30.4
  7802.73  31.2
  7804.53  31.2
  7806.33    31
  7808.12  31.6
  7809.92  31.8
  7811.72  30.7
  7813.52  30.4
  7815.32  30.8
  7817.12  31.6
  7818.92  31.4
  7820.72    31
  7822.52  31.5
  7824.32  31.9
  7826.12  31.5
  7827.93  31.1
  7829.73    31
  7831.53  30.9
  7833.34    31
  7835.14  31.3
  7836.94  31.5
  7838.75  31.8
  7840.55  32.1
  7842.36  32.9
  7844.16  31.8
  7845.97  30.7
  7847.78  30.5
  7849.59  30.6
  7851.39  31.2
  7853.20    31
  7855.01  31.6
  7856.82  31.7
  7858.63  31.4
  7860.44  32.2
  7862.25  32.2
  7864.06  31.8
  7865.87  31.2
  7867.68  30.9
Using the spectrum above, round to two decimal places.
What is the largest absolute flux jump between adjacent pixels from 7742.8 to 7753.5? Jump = 1.30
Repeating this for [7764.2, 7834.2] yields 1.10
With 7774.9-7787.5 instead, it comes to 0.50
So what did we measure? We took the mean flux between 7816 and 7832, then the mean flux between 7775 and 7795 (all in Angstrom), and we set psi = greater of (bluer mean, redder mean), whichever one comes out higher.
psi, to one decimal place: 31.3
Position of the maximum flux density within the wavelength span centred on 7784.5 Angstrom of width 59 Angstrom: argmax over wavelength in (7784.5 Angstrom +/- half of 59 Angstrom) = 7765.09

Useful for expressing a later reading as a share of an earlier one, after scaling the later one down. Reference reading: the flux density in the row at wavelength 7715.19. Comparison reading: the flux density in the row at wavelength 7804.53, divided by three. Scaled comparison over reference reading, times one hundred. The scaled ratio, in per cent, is 34.4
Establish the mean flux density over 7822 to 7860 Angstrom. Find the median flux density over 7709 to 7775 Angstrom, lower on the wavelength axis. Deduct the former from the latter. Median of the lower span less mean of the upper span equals -0.1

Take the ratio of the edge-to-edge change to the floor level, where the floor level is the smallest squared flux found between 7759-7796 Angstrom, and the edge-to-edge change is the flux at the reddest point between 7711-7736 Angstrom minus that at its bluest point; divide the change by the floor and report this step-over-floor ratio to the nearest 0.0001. 0.0015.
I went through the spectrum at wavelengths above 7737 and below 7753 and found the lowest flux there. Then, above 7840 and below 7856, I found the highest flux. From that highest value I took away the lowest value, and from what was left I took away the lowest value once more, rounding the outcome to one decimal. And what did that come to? -26.9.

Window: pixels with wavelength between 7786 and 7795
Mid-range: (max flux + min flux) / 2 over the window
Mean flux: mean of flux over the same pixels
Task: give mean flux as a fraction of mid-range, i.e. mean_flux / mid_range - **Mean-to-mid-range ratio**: 1.00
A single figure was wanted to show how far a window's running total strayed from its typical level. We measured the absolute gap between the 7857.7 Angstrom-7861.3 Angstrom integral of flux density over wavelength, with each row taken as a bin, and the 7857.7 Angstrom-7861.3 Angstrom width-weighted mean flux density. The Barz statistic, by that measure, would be 83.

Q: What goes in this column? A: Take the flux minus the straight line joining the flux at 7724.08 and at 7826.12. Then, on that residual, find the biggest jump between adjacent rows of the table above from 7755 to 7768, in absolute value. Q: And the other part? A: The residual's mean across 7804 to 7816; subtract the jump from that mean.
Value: -1.5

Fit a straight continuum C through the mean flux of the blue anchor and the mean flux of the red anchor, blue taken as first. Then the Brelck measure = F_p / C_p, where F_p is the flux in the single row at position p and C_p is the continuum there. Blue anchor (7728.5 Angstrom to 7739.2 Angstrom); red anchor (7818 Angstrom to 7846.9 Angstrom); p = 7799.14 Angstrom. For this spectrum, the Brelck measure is 0.95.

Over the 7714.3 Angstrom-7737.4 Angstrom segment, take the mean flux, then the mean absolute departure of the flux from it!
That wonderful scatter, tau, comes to 0.65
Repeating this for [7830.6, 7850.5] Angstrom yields 0.59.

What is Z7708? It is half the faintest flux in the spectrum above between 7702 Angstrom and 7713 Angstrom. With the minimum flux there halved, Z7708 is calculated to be 15.1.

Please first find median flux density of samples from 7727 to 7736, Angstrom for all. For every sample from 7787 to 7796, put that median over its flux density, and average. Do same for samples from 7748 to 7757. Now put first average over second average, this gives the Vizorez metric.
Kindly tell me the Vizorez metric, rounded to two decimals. 1.03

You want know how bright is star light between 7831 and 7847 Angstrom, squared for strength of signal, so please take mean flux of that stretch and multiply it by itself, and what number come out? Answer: 996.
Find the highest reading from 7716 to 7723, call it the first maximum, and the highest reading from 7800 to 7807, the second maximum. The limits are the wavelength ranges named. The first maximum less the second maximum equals 2.9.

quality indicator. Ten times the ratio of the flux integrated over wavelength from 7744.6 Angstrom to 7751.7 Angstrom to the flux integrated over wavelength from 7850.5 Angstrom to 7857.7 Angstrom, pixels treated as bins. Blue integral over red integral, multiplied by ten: 9.8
